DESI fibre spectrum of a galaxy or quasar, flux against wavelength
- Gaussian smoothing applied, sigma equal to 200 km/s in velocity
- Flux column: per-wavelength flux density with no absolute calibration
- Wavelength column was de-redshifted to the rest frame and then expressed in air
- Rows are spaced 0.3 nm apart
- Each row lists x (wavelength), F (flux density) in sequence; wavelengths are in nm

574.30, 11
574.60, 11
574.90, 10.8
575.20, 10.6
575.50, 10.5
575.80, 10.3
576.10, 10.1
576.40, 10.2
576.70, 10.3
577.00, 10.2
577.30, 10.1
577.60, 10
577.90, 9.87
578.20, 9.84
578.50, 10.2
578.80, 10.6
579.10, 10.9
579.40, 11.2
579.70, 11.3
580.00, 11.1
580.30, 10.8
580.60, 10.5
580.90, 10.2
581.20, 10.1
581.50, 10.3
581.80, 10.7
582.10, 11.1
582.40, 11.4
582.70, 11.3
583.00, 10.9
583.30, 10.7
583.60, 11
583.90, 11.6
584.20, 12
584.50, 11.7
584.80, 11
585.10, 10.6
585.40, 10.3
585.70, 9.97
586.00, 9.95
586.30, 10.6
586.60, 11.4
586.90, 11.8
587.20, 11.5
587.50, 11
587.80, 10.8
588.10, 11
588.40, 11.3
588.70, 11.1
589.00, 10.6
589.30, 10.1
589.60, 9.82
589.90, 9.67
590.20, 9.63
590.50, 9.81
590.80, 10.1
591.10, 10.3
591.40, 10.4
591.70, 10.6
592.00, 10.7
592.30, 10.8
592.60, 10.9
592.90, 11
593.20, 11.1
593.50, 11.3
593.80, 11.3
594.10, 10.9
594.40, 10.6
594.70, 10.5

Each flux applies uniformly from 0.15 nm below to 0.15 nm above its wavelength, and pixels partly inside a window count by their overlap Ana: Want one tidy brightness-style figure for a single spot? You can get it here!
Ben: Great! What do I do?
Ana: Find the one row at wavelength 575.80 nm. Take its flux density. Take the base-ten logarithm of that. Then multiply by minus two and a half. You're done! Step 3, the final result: -2.53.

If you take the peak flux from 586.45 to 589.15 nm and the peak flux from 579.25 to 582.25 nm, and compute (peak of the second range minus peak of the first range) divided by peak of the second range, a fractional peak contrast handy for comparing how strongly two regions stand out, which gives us -0.044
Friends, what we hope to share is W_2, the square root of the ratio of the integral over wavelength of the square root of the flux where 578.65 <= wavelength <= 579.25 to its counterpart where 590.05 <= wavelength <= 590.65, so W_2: 1.03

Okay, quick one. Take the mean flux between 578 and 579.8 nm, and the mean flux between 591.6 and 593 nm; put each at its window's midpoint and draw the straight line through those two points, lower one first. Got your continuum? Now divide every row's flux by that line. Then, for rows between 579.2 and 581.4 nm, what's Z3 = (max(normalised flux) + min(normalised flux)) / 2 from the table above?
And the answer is 1.00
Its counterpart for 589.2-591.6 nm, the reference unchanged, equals 0.93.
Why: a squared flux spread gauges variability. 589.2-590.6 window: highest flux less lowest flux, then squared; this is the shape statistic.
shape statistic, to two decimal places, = 0.22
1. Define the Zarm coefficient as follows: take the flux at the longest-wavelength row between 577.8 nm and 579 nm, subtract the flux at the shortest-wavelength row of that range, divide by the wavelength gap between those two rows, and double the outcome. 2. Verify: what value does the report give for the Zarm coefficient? 1.6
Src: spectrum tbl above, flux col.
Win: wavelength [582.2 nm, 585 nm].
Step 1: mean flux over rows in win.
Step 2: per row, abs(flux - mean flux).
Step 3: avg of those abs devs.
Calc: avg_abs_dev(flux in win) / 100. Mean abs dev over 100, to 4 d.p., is 0.0035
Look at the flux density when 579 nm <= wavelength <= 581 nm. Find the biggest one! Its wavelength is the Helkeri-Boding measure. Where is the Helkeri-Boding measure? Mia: 579.70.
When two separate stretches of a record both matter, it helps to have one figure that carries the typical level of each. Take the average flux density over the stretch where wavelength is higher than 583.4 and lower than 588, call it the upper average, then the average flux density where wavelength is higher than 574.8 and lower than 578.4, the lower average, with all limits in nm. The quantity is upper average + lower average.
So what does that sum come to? 21.2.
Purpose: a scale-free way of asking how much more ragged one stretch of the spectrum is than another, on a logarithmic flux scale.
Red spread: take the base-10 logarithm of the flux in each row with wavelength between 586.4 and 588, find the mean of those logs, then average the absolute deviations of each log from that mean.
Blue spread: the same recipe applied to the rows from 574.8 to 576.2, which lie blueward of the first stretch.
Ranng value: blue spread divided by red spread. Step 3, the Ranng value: 0.70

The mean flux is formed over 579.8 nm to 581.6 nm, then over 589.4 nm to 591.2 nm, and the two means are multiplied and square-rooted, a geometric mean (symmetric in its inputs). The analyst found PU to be 10.2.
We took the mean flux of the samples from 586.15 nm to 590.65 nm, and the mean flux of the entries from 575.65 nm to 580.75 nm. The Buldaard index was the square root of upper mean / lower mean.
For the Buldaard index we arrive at 1.01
